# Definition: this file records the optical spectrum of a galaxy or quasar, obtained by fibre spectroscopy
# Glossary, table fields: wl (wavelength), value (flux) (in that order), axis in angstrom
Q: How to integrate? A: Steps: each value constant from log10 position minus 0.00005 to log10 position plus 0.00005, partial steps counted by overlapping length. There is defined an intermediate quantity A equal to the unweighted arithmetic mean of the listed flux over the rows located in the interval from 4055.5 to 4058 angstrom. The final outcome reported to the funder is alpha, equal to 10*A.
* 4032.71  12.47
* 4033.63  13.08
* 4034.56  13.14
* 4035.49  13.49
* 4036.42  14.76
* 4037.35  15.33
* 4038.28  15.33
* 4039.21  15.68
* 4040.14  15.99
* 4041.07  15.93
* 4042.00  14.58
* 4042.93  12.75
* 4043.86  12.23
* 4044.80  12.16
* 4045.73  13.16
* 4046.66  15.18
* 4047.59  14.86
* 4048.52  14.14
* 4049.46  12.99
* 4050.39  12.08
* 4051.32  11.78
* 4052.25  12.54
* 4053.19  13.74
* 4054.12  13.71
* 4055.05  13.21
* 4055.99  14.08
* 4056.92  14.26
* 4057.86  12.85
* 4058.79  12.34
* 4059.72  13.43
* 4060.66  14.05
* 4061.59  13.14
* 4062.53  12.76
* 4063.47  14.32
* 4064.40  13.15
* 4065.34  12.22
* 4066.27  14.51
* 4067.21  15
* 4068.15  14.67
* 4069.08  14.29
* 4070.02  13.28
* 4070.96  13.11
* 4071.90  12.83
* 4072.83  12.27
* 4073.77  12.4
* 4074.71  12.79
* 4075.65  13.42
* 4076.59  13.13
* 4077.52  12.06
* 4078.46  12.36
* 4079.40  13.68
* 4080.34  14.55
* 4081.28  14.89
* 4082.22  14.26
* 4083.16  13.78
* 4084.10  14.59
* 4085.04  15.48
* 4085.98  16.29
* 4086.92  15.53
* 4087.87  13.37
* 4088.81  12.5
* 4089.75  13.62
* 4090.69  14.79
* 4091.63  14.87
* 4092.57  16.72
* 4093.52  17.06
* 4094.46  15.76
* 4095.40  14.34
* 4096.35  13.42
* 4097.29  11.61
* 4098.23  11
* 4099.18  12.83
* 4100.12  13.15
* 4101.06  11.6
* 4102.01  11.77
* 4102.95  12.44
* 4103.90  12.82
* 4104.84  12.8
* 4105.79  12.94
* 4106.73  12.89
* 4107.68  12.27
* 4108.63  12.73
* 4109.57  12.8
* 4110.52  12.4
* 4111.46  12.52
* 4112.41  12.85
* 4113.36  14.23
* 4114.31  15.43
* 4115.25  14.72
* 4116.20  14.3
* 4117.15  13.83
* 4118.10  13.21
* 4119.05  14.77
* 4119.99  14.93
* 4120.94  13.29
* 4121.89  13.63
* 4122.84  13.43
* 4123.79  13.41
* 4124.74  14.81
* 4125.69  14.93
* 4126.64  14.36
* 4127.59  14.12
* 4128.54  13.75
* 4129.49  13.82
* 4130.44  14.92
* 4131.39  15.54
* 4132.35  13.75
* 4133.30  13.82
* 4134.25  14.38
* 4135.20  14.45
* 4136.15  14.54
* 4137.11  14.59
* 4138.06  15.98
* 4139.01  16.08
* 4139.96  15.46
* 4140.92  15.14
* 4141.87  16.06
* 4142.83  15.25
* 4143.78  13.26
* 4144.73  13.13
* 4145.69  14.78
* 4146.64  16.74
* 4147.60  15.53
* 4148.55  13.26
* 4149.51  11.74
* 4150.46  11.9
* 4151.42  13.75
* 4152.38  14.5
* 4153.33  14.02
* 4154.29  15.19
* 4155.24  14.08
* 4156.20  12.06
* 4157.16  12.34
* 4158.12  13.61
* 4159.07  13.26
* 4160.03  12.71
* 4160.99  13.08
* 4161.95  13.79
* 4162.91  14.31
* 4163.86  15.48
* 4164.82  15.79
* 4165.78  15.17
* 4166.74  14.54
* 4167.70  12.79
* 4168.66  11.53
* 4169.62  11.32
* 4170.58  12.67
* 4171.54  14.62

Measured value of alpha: 137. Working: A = 13.7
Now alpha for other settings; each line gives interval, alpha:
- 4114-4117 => 148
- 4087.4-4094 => 147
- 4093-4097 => 151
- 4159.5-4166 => 143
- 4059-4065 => 135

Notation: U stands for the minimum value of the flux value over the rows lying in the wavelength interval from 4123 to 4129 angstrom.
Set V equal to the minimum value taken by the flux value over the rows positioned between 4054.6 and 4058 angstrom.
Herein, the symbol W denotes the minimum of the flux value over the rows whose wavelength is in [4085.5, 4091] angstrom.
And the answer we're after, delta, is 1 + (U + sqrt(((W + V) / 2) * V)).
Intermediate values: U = 13.41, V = 12.85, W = 12.5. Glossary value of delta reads 27.2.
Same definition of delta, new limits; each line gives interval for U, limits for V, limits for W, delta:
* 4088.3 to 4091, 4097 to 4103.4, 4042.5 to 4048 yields 24.8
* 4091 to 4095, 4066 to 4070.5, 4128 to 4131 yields 29.3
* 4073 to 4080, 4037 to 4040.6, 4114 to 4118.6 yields 27.9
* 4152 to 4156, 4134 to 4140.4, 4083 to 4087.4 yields 29.2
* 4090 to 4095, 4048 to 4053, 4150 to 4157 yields 27.6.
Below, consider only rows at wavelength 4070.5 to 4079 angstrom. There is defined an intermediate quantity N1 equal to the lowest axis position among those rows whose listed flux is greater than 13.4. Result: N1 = 4075.65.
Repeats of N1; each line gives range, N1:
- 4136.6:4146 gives 4137.11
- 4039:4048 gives 4039.21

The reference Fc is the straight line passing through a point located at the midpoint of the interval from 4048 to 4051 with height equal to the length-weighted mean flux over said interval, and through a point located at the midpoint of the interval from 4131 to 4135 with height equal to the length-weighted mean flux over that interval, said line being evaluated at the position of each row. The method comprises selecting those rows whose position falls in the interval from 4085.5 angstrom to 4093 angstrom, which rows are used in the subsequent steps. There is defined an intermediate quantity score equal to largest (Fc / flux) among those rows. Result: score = 1.09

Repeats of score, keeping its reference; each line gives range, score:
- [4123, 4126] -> 1.06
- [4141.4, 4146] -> 1.11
